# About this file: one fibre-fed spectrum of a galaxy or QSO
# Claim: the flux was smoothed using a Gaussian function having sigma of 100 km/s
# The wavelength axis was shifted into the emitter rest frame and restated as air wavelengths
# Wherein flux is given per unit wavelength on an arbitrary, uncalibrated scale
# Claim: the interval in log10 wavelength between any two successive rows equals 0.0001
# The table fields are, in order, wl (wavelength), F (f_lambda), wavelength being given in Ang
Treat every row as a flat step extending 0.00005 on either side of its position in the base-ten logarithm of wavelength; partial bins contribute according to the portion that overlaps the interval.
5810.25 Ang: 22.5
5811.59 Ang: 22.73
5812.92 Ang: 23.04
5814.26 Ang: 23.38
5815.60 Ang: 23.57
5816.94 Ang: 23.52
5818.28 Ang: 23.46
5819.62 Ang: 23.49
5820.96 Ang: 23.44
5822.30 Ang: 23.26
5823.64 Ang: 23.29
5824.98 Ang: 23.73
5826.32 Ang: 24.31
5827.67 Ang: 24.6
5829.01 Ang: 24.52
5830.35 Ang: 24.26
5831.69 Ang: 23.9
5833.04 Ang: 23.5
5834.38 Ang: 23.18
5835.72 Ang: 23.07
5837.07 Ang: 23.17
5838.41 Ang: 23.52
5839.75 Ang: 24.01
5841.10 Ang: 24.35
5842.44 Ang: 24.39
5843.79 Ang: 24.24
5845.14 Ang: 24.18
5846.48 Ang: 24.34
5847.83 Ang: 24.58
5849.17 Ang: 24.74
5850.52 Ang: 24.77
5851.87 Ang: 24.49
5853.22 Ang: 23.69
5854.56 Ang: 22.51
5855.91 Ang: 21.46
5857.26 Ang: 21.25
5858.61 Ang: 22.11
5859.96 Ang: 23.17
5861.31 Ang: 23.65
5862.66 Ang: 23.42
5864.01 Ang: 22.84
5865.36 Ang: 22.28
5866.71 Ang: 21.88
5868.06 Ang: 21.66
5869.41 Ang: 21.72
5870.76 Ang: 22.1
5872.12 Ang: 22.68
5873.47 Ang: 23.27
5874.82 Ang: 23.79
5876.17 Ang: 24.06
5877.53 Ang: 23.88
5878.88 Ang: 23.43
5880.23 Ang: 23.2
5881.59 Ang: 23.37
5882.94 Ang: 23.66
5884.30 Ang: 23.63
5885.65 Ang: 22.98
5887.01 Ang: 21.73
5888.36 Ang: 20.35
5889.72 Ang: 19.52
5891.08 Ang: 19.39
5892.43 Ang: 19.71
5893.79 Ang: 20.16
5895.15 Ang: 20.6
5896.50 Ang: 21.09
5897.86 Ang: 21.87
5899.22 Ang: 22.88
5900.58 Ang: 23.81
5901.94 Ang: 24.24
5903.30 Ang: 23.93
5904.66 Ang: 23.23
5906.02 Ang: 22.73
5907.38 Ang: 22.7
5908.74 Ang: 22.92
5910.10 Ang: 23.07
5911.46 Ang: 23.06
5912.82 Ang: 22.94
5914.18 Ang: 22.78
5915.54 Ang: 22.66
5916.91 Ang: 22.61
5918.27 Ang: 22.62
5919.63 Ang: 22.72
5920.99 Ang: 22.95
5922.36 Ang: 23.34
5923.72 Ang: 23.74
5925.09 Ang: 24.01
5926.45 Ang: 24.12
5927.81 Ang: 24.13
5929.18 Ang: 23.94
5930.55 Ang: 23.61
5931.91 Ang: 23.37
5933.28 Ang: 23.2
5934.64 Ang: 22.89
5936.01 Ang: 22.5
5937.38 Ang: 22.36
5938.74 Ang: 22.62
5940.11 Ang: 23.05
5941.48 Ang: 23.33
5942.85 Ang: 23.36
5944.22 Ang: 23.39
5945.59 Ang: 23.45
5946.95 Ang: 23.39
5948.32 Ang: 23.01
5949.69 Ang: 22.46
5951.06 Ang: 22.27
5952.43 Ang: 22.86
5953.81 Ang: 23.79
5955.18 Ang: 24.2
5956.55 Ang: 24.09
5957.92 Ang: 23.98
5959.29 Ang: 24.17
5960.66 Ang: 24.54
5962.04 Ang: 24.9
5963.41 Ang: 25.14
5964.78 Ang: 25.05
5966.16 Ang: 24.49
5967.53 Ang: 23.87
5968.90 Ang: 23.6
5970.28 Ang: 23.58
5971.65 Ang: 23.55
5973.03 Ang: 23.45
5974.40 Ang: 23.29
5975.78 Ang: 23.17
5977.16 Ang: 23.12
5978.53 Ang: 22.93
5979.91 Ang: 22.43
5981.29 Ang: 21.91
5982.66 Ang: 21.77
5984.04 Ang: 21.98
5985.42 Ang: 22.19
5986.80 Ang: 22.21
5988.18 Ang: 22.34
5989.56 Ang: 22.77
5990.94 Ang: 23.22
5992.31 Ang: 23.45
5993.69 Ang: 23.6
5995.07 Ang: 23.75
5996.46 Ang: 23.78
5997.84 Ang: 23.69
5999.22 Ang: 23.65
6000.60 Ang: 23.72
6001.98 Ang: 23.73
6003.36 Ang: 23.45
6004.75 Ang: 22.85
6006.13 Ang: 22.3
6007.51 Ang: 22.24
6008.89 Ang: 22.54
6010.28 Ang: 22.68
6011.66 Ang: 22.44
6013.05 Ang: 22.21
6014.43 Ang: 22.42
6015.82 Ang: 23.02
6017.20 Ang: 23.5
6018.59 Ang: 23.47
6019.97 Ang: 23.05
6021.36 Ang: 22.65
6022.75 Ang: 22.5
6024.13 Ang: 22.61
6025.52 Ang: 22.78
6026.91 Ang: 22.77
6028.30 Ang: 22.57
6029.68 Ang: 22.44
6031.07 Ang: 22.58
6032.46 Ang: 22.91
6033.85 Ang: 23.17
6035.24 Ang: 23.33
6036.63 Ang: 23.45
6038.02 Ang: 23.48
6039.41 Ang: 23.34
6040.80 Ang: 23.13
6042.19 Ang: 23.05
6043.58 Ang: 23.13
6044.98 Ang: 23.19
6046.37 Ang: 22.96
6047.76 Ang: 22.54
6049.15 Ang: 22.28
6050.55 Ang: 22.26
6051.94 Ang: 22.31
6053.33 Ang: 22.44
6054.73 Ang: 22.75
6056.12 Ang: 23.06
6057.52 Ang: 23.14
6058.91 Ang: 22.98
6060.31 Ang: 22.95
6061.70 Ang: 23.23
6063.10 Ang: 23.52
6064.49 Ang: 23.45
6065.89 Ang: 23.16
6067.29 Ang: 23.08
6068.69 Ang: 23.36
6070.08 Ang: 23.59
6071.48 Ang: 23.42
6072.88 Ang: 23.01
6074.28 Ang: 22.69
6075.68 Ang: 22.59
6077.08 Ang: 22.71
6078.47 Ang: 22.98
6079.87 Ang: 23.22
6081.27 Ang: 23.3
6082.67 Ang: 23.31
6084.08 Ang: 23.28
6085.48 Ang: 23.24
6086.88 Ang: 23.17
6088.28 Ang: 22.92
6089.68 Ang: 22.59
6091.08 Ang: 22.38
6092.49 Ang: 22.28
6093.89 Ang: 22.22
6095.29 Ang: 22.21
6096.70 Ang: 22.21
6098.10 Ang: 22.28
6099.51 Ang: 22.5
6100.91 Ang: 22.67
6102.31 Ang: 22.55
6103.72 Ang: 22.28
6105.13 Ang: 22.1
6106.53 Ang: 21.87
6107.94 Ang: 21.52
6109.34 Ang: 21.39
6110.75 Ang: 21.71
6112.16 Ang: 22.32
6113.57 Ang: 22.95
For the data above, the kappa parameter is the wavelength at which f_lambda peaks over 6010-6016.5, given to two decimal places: 6015.82 Ang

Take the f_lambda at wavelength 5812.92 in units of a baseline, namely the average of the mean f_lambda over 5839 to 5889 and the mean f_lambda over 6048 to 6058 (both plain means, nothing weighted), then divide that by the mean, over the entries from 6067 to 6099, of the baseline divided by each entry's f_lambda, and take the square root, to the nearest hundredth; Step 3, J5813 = 1.00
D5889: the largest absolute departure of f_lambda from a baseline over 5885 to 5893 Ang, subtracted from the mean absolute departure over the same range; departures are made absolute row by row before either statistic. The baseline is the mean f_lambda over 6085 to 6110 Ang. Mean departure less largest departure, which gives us -1.0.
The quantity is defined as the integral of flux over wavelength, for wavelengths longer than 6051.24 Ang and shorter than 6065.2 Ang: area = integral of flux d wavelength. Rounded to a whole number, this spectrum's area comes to 321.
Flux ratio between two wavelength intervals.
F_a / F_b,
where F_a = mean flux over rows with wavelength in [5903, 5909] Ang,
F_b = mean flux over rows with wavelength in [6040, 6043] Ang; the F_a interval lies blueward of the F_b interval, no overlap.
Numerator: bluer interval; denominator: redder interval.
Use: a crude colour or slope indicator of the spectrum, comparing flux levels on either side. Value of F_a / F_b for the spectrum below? 1.00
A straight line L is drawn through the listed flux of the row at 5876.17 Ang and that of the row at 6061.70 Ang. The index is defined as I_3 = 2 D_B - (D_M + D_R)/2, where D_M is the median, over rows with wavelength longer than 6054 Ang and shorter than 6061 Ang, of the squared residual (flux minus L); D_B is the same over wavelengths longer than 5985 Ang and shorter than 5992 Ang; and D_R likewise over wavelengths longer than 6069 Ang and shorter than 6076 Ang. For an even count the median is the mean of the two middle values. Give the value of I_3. 2.9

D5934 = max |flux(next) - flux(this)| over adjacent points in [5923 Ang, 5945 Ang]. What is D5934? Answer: 0.43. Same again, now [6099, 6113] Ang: 0.61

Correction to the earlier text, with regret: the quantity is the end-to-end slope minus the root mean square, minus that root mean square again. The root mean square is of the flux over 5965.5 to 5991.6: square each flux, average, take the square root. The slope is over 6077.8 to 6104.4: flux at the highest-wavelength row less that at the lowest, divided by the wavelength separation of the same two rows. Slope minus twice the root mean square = -45.9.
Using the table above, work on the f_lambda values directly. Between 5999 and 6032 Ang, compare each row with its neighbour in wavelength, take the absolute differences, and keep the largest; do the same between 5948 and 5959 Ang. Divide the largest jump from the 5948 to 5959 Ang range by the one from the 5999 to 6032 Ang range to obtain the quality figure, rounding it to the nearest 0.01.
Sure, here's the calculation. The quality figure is 1.55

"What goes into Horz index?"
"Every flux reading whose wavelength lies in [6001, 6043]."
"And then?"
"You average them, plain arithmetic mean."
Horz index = 22.9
